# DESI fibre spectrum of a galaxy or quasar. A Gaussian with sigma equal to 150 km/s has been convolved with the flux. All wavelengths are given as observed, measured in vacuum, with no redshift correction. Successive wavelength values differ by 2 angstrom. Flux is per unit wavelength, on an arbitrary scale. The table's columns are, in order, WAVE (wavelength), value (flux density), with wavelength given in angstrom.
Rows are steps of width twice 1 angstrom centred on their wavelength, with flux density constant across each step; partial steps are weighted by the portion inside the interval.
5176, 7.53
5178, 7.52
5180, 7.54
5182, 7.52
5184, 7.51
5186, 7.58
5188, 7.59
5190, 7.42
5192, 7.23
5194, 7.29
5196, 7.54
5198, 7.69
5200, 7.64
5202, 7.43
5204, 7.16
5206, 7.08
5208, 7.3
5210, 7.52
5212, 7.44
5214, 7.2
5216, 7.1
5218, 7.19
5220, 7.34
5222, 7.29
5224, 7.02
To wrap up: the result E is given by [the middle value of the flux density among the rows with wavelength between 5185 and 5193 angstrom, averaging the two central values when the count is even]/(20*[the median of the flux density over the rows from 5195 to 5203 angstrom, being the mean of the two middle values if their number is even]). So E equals 0.0494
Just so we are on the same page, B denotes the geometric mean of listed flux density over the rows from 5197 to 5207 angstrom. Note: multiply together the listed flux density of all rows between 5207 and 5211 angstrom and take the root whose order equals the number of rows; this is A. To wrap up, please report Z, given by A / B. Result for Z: 1.00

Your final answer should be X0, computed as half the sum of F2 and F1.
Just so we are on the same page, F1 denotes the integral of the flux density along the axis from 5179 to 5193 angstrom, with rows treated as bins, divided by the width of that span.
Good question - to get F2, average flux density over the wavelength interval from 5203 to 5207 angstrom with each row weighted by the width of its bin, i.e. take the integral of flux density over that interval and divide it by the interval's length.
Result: 7.30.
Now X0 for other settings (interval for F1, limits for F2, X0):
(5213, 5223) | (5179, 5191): 7.38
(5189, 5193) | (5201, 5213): 7.32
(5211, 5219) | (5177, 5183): 7.38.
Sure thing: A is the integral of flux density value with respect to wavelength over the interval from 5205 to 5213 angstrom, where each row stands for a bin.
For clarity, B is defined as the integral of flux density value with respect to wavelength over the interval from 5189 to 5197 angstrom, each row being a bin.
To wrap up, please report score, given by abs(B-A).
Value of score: 0.3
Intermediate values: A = 58.7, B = 59.0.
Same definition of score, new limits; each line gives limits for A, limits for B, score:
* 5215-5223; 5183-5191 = 2.4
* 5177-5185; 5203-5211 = 2.1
